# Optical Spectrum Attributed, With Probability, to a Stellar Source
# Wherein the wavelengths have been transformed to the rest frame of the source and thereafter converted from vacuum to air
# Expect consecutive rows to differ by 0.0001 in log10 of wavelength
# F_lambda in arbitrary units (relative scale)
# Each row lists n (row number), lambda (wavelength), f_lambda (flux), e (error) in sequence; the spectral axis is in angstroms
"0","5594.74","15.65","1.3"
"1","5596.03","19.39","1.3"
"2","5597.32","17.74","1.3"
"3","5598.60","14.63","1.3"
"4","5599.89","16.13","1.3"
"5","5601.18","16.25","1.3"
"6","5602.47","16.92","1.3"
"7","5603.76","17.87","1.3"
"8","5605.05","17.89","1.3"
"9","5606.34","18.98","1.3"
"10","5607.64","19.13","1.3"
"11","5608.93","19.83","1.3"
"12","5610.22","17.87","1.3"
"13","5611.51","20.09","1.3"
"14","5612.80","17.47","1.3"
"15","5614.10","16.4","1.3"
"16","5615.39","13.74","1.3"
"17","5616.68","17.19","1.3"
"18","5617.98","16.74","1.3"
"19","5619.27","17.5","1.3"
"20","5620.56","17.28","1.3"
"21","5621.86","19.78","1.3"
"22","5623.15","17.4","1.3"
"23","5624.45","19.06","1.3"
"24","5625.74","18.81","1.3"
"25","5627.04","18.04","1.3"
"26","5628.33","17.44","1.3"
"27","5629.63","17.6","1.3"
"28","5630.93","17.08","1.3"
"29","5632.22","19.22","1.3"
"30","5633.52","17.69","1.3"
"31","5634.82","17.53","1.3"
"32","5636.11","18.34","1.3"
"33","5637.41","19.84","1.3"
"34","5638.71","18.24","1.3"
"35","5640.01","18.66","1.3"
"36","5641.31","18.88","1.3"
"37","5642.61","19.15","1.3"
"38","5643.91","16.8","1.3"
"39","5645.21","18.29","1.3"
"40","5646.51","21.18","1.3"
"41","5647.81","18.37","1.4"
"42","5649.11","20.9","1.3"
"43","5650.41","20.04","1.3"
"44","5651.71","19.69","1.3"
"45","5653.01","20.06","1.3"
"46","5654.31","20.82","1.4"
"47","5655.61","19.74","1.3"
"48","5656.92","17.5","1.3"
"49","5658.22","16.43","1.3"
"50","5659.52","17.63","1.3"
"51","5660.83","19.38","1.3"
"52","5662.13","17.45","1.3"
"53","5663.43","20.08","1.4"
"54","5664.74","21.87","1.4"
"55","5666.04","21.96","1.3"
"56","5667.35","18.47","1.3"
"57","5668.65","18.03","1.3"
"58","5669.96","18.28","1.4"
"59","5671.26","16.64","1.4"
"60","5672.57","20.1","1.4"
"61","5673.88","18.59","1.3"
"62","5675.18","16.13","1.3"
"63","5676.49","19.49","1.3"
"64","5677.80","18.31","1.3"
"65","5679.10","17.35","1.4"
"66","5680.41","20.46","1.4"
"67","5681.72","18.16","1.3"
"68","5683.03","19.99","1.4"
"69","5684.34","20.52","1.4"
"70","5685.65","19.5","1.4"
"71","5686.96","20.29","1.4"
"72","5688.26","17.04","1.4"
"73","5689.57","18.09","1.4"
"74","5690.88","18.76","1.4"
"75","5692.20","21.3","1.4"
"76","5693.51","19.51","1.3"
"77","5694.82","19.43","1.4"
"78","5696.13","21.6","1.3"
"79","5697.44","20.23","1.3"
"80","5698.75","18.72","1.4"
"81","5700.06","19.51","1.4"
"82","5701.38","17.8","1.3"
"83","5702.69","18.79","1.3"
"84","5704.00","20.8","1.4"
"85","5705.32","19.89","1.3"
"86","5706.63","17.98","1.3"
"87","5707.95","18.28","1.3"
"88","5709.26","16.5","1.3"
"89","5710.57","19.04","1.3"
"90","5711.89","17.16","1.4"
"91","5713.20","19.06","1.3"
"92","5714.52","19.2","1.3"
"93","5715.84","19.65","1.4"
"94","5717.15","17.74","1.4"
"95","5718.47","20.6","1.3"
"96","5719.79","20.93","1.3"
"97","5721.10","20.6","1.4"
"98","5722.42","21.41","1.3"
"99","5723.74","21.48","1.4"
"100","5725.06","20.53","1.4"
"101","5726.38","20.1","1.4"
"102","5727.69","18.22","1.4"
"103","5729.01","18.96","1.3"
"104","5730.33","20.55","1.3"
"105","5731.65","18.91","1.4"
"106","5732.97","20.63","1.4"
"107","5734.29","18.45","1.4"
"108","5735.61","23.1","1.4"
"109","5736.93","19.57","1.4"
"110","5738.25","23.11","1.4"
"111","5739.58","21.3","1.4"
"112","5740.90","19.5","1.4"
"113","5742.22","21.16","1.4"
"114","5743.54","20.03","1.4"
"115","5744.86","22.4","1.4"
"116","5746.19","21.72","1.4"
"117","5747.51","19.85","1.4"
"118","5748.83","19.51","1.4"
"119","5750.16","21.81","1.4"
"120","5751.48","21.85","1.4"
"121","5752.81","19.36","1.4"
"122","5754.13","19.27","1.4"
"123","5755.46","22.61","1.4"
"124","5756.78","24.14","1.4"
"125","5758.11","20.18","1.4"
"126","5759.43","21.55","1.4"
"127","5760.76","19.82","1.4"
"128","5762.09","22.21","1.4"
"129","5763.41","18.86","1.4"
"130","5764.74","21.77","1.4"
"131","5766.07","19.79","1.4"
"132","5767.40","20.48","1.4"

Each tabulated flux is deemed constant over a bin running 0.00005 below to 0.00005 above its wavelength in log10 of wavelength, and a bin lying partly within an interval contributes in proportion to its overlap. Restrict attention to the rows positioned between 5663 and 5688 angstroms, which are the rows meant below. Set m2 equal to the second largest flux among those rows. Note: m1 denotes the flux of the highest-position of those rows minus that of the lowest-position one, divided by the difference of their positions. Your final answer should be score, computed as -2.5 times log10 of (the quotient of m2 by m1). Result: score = -8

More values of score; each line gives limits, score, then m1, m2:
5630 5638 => -4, 0.43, 19.22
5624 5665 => -6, 0.07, 21.18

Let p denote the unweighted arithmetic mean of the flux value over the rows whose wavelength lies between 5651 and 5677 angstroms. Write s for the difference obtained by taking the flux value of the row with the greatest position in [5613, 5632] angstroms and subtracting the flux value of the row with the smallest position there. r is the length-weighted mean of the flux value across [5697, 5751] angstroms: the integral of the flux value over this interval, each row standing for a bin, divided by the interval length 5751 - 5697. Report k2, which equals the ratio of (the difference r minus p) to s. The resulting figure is 1.4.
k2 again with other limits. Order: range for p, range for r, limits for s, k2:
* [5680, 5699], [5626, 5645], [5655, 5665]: -0.6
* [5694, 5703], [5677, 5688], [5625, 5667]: -0.1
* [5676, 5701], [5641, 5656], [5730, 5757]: 0.0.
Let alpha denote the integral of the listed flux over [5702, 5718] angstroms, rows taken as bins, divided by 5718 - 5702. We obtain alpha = 18.7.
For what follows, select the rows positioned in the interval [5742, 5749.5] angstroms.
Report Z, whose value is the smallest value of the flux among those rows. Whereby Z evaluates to 19.51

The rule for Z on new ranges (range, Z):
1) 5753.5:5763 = 19.27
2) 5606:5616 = 13.74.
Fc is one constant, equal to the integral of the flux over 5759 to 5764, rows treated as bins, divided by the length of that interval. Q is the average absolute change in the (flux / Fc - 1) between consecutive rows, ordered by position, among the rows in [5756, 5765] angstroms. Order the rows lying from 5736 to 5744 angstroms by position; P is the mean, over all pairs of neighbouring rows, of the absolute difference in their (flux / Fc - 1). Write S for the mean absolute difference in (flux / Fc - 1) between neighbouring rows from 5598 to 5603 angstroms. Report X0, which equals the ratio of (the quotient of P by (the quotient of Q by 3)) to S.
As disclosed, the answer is 61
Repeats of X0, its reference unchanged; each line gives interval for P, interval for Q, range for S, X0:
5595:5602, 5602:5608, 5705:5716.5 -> 131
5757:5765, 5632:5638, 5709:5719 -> 87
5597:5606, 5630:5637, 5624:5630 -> 127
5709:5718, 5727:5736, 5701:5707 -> 30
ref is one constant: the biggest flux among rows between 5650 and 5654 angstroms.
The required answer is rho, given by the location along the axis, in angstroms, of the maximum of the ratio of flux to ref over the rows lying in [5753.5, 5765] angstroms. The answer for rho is 5756.78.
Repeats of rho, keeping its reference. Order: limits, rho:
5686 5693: 5692.20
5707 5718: 5715.84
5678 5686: 5684.34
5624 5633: 5632.22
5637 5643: 5637.41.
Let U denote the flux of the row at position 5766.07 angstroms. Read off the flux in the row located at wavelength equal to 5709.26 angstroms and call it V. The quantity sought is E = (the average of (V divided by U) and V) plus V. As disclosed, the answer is 25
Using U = 19.79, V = 16.5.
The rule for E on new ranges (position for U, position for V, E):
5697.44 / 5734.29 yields 28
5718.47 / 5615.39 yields 21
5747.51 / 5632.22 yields 29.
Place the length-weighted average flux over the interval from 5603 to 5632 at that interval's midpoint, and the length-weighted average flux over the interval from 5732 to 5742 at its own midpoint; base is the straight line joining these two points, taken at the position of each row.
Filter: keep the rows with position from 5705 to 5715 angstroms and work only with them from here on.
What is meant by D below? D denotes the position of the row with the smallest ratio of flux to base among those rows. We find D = 5709.26 angstroms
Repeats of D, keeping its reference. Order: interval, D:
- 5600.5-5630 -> 5615.39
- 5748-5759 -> 5754.13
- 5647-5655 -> 5647.81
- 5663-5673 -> 5671.26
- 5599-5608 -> 5599.89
